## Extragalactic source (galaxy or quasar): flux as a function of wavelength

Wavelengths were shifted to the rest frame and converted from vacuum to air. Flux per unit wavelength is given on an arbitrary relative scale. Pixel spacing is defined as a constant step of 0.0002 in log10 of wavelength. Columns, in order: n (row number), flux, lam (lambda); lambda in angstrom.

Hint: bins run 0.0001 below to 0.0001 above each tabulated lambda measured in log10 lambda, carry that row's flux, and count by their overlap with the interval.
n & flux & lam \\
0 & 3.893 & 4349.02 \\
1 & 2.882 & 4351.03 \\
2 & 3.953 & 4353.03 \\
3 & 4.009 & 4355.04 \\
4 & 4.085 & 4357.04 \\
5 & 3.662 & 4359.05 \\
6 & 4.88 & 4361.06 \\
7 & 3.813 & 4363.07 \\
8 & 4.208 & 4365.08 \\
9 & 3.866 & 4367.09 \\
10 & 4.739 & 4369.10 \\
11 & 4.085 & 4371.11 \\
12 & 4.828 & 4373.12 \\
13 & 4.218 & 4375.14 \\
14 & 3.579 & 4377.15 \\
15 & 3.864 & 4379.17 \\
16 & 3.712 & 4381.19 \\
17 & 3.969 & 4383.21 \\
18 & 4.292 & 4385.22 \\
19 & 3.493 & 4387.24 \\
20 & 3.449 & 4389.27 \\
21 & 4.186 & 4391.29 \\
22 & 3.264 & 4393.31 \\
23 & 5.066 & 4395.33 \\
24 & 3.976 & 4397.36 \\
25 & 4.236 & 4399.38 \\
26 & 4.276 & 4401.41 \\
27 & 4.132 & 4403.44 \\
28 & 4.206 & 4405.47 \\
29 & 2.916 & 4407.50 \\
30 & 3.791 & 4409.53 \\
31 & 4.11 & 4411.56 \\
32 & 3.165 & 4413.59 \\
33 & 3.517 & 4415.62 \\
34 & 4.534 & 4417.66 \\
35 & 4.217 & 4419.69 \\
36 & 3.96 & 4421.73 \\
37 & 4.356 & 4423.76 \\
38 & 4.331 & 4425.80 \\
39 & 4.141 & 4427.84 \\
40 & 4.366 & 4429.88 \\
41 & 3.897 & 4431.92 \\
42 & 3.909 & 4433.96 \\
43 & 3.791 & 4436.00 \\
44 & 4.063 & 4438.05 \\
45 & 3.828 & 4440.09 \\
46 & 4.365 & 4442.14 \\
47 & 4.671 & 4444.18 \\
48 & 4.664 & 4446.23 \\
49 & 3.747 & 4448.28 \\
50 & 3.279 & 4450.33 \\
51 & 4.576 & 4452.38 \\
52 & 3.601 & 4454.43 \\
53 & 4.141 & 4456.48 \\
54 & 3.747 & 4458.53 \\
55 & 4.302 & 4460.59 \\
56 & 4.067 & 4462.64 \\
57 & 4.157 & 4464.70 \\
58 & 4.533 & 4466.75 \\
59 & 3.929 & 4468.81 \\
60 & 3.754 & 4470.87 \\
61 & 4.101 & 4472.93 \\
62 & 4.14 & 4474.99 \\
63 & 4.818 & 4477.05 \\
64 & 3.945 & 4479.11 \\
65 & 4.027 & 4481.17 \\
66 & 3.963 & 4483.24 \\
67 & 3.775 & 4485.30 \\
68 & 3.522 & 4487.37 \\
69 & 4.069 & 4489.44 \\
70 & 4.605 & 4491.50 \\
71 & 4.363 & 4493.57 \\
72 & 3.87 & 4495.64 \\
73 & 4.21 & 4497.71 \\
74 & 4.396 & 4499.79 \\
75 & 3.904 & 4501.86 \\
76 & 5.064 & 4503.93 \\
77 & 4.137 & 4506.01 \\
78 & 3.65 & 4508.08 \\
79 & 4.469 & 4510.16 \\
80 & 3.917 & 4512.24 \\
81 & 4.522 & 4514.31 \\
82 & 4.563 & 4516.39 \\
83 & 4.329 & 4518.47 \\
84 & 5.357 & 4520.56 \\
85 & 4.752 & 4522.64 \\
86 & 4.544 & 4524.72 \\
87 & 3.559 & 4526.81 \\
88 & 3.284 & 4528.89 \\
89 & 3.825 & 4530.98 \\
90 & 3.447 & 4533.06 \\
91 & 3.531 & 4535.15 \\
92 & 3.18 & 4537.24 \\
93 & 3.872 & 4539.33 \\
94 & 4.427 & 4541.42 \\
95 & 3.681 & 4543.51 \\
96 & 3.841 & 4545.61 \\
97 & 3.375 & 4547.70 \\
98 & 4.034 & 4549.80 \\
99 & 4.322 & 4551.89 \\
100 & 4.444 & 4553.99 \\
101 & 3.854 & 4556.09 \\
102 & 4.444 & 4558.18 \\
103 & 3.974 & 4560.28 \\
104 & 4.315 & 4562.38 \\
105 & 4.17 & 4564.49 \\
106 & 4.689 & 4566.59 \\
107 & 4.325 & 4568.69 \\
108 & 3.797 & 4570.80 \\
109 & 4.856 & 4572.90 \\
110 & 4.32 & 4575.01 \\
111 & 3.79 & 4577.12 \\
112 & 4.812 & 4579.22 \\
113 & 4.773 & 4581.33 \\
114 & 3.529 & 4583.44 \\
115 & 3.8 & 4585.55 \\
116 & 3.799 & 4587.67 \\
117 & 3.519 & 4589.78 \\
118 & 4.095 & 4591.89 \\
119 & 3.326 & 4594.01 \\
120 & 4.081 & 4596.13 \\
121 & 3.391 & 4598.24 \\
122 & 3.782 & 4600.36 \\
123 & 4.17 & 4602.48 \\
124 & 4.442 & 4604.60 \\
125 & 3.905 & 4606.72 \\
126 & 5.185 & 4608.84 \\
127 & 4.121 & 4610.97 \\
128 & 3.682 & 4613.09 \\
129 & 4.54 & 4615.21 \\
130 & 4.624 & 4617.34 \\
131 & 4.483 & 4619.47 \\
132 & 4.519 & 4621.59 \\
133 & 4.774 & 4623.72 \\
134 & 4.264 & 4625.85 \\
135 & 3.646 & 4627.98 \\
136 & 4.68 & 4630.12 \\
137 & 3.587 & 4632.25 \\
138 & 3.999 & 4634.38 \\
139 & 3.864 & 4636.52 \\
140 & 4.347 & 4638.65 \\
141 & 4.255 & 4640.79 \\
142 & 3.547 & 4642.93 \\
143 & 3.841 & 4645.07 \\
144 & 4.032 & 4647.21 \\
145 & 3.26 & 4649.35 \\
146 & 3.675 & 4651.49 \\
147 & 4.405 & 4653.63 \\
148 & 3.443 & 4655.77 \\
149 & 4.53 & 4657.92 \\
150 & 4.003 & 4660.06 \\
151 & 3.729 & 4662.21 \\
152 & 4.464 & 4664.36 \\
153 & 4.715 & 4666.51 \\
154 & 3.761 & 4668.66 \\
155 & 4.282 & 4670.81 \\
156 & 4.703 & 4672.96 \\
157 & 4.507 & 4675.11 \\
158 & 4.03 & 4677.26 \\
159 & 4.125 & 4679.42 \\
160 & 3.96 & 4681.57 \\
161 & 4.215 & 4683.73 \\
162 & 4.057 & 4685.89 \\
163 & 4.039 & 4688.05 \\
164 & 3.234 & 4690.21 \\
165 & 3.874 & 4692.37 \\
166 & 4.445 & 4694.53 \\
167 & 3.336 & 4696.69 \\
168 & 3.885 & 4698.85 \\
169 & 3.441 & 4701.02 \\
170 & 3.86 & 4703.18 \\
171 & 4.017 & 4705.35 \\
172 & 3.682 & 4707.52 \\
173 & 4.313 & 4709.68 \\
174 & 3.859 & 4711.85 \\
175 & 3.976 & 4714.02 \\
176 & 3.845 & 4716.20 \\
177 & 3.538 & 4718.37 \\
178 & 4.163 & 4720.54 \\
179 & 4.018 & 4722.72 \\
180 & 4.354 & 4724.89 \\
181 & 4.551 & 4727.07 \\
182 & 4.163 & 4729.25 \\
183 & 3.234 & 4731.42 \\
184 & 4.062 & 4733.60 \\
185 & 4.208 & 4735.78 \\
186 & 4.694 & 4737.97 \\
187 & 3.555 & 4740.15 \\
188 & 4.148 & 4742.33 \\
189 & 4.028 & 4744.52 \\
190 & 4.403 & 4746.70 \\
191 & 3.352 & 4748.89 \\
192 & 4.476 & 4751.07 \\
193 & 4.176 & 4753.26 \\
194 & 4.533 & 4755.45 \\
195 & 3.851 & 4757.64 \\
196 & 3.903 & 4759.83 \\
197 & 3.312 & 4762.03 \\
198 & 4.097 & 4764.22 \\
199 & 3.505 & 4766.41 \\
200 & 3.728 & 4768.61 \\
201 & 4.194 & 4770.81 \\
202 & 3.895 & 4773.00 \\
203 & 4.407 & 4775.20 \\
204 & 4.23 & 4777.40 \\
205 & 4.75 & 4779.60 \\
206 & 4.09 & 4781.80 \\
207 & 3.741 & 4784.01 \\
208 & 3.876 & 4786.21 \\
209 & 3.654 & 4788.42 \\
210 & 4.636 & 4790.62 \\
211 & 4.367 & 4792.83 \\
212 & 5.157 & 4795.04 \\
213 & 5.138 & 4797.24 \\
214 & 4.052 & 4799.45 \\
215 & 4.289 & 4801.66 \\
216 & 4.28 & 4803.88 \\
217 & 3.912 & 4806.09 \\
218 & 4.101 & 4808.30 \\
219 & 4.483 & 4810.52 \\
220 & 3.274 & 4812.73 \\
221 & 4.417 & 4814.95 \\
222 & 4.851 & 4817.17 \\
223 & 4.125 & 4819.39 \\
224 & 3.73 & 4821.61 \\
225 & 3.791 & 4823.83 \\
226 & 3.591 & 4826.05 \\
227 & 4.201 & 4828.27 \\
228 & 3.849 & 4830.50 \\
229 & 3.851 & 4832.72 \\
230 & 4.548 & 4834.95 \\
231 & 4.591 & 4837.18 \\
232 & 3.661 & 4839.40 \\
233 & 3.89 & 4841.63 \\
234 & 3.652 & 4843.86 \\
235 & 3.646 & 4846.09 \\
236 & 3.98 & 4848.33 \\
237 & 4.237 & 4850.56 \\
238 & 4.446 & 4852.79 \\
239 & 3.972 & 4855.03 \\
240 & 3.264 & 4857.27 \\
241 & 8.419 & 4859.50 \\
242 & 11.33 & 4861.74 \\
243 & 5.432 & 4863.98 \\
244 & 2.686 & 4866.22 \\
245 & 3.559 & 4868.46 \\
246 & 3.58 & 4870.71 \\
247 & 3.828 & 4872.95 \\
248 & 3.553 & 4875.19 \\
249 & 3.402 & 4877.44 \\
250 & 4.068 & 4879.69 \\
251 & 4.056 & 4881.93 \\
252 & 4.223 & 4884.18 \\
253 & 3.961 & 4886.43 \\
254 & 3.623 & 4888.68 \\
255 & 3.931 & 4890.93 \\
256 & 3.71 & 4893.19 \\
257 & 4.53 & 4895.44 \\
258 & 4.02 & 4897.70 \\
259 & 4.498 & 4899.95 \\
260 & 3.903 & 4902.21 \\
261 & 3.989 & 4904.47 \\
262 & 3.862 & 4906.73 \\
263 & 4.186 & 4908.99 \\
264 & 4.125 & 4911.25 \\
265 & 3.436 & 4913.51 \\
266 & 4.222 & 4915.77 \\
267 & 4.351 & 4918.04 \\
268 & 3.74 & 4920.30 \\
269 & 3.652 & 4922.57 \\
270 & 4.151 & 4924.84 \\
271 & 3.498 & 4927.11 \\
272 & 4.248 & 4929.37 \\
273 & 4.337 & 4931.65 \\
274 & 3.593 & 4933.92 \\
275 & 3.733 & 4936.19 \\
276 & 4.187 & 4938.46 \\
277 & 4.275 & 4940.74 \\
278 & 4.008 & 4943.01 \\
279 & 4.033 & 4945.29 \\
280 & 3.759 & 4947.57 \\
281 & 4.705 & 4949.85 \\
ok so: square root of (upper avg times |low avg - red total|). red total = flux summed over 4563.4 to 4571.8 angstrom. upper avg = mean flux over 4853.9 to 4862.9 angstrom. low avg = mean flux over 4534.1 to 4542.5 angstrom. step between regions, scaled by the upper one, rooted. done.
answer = 9.4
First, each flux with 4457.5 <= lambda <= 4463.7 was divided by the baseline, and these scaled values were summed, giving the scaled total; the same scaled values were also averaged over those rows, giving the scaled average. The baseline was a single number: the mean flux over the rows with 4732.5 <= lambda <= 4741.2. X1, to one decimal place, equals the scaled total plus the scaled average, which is 3.9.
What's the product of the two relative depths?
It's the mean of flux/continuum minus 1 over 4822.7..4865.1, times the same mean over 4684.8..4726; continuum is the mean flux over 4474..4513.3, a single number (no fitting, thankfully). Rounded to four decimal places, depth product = -0.0075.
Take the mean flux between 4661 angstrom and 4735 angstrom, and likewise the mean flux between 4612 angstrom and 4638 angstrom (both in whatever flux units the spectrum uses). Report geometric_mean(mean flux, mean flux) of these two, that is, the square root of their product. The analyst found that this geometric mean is 4.12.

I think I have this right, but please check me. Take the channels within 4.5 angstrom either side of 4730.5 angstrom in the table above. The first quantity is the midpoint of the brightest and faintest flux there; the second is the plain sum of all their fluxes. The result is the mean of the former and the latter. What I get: 10.0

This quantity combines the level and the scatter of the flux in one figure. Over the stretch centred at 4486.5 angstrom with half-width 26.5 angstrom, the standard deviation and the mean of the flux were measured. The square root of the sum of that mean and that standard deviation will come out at 2.12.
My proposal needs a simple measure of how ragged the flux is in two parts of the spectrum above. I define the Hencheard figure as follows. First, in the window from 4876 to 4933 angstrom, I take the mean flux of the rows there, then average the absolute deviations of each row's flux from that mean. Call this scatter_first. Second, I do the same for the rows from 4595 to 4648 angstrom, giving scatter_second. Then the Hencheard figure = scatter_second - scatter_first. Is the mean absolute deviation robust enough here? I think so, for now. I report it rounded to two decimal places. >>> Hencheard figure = 0.11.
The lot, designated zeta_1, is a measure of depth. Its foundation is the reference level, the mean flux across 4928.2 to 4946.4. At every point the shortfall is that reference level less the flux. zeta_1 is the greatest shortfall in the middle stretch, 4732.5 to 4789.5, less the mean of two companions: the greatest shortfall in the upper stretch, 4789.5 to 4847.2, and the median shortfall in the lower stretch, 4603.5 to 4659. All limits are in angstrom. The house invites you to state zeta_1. 0.42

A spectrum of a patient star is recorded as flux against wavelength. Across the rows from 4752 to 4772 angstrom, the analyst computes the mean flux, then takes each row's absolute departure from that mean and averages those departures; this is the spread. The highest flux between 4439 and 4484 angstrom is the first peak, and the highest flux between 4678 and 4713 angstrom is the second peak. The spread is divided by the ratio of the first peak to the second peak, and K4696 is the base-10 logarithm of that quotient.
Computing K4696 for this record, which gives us -0.57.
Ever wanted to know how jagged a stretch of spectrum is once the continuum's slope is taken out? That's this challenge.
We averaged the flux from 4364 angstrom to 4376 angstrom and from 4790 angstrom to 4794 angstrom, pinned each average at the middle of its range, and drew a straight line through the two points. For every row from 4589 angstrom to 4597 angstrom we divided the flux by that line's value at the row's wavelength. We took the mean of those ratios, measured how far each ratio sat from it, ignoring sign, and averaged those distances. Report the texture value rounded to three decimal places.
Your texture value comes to 0.075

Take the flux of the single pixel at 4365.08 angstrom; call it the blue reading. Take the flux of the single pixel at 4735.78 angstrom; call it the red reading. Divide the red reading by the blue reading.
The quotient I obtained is 1.0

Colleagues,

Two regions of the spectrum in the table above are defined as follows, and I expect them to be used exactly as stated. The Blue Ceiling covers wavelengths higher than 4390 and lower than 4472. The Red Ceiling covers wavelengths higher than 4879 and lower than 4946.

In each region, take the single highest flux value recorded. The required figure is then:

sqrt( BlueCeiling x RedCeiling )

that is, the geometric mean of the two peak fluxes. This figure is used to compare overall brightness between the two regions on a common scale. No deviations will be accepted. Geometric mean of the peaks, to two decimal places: 4.79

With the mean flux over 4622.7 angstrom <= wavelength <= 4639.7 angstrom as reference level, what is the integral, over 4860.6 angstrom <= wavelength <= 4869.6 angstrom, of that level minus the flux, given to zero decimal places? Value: -14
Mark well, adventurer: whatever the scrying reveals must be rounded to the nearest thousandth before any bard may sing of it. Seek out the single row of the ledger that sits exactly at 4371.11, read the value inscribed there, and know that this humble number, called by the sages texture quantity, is 4.085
